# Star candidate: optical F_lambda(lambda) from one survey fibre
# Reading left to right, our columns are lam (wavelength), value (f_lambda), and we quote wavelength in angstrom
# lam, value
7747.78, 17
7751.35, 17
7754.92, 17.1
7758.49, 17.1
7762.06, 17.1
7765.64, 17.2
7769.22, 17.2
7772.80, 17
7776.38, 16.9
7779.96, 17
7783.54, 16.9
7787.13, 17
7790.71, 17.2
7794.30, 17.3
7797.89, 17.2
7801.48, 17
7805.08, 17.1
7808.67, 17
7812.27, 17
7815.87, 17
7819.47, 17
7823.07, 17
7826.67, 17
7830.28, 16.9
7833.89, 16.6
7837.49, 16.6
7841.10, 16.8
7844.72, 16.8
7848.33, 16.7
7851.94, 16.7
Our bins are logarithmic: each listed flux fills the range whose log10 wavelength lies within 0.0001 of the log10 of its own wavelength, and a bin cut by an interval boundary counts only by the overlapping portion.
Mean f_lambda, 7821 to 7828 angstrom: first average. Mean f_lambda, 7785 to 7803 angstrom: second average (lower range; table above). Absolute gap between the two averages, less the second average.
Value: -17.0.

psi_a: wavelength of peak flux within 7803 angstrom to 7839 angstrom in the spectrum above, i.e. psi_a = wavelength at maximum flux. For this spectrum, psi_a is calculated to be 7805.08 angstrom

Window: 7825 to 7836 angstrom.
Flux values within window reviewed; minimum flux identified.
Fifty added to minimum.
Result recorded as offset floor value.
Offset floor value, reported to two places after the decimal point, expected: 66.60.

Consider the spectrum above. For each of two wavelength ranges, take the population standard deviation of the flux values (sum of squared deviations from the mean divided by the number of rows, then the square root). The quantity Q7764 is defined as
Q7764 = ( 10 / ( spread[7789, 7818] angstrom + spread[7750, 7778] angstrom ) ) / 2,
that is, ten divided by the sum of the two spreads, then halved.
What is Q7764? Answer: 24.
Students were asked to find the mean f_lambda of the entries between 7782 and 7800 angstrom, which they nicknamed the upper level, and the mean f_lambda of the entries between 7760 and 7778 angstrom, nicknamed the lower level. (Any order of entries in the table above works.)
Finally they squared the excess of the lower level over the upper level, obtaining 0.002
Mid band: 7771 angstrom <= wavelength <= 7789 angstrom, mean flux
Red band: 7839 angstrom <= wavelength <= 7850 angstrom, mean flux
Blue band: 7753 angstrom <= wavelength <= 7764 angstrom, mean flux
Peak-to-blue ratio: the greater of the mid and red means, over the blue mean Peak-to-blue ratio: 0.992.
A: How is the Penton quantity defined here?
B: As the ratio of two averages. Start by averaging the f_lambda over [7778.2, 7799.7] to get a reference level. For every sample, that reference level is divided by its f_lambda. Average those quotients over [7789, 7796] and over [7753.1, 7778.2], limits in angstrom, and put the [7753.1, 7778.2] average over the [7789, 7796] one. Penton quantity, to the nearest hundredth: 1.01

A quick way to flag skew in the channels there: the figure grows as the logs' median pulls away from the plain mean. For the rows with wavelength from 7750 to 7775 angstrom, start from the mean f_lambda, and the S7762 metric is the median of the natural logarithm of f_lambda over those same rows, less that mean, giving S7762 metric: -14.26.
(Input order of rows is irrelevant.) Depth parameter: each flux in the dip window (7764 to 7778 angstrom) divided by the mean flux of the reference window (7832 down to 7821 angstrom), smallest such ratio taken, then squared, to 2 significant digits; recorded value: 0.99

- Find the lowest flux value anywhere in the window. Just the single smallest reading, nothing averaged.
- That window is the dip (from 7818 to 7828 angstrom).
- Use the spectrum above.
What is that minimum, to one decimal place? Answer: 17.0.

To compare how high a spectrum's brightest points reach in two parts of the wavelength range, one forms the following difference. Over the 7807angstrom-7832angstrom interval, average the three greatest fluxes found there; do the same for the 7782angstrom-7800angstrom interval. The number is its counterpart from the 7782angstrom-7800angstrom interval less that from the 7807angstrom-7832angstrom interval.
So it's 0.23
